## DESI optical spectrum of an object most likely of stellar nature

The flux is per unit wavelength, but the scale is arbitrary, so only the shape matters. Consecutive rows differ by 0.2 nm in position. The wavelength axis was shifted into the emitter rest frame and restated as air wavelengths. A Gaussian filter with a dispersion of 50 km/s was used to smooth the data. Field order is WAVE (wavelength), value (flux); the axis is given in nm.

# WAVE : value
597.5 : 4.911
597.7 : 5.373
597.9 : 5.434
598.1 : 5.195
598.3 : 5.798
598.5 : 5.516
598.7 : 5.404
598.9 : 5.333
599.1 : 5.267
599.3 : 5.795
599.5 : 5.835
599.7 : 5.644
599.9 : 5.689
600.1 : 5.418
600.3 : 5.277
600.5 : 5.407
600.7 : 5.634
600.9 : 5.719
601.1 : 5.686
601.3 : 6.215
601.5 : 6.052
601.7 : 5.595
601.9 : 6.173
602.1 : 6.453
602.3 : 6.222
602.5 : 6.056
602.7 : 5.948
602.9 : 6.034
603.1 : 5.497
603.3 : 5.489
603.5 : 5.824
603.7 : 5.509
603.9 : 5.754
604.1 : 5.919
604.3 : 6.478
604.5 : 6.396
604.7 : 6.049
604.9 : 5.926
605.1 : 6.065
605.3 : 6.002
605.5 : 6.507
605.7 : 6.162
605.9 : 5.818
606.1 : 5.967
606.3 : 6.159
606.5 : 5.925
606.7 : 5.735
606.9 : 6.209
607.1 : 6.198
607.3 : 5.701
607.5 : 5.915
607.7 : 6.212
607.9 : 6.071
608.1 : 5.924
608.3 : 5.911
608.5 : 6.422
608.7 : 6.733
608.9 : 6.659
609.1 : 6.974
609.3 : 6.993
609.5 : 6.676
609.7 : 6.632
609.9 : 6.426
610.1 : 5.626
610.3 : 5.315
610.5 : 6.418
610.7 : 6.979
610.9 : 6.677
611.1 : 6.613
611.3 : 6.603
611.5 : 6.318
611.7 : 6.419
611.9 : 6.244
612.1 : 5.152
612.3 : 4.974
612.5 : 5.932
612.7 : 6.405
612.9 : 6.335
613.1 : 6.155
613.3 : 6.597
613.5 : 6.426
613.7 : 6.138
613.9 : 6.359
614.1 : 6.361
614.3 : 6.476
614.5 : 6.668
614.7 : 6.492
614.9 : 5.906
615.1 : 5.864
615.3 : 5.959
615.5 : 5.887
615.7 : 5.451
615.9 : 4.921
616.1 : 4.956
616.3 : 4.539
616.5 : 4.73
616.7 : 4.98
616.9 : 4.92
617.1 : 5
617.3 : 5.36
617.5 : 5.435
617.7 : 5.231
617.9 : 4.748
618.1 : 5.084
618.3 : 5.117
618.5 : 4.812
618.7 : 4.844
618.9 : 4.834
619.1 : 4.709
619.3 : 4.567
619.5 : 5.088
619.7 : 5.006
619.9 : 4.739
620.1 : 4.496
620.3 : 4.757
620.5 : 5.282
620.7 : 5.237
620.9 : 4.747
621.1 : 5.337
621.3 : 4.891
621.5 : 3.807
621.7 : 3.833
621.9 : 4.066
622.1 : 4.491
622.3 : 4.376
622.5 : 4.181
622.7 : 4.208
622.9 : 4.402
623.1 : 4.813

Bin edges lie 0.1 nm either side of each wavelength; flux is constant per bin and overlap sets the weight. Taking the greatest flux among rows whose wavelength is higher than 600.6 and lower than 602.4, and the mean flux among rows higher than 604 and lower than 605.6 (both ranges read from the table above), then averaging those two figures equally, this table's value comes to 6.31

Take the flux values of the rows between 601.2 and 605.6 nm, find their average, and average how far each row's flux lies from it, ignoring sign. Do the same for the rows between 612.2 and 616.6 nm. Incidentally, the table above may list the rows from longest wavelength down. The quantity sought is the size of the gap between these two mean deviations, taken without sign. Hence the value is 0.29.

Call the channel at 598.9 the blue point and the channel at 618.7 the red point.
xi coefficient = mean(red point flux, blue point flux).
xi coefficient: 5.1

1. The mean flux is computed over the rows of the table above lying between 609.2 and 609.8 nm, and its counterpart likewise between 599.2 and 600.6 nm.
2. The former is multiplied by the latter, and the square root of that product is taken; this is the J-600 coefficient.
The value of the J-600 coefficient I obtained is 6.1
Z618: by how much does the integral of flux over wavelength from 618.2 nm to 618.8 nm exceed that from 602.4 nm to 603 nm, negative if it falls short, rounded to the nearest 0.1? -0.7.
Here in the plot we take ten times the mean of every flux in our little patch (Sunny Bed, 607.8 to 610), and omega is 64.9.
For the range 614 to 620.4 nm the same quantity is 52.5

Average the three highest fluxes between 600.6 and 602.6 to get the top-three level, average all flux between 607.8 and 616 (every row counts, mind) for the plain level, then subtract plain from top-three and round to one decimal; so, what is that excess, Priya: 0.1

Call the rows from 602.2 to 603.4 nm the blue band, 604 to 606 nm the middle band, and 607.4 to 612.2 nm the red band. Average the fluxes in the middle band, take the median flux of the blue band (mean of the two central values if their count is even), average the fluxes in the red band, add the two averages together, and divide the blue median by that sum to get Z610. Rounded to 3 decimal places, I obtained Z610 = 0.481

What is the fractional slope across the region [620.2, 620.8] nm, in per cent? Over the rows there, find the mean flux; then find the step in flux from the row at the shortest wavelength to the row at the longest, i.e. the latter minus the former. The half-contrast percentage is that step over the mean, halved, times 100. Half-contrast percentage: 4.7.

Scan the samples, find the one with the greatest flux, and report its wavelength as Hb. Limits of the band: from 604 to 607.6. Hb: 605.5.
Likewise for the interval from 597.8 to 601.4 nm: 601.3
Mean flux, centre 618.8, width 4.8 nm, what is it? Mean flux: 4.96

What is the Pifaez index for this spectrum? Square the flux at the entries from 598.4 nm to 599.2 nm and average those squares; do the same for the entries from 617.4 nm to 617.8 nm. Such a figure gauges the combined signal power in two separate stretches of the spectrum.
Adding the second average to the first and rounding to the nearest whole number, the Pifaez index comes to 57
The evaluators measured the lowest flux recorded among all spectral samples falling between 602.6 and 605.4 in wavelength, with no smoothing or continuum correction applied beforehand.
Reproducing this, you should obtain 5.489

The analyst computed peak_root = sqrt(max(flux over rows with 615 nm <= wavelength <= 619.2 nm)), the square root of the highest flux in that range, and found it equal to 2.44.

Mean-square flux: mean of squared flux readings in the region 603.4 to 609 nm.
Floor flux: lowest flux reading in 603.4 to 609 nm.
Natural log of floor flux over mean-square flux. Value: -1.90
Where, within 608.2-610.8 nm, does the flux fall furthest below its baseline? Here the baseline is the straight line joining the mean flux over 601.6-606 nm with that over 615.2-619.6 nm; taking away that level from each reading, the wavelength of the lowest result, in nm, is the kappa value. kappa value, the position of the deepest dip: 610.3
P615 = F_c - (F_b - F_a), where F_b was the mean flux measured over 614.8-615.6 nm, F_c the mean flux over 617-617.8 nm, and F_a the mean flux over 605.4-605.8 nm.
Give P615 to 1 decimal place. 5.7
